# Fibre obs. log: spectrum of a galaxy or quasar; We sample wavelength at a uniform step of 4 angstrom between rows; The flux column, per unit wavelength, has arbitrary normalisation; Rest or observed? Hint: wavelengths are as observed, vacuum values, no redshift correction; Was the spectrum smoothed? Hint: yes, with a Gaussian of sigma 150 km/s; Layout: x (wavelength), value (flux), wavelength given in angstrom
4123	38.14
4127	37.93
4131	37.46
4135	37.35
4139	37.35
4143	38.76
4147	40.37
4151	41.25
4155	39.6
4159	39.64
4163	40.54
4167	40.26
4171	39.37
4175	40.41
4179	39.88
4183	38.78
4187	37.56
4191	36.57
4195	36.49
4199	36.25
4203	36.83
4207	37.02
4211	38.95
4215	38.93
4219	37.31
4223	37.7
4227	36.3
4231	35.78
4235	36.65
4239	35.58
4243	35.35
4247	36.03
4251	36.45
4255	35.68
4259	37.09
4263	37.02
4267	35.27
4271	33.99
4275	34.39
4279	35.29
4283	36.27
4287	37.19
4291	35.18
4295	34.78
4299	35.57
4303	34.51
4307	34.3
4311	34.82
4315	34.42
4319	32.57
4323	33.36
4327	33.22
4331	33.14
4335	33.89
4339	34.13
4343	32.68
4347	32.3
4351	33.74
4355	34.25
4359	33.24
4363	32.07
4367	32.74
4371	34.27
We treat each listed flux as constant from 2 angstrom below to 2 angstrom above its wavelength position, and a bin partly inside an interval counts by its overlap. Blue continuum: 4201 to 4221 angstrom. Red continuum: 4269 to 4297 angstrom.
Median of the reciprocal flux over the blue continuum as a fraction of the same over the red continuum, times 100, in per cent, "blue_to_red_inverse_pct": 94.3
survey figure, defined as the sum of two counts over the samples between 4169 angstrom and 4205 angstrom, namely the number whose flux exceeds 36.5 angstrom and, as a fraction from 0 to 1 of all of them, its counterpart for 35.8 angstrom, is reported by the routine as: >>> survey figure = 8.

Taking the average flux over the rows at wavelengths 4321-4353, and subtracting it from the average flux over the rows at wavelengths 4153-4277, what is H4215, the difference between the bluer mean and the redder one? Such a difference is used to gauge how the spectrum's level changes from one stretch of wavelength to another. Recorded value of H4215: 4.04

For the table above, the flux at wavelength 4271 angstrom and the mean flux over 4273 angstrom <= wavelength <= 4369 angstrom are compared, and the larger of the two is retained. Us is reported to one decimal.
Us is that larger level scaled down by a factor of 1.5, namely 22.7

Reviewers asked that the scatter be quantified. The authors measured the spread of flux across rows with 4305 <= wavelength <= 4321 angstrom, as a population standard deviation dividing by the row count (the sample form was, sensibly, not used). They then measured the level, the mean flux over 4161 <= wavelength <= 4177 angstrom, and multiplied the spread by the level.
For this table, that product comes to 35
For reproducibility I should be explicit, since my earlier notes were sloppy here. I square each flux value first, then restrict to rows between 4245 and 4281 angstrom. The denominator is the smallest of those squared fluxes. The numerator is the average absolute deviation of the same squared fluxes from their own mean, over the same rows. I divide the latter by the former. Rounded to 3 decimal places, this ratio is 0.053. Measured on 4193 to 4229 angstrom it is 0.047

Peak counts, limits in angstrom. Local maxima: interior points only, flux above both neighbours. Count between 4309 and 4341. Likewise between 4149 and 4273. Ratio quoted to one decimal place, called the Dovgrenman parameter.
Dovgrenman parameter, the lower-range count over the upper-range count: 7.0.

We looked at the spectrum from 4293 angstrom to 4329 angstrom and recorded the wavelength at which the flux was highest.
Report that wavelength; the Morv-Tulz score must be 4299 angstrom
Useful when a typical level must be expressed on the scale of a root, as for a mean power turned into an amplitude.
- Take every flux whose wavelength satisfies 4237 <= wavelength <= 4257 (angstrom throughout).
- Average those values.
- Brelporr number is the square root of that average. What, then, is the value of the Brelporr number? 6.0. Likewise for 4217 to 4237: 6.1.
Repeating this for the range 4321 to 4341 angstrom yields 5.8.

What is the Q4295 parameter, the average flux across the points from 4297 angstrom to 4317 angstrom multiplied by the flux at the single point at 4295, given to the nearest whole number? 1208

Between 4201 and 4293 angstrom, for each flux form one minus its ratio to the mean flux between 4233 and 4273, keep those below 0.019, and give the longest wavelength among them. 4287 angstrom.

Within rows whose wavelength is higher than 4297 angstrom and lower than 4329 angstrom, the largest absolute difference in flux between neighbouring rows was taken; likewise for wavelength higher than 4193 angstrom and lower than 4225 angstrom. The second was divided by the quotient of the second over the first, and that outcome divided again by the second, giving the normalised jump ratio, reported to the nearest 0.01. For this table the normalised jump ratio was 0.96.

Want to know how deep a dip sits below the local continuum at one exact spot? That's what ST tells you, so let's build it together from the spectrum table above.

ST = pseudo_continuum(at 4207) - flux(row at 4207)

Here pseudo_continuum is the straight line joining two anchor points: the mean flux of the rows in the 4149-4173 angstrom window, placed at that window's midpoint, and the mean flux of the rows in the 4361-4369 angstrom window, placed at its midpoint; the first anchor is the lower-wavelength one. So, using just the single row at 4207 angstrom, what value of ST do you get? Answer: 1.35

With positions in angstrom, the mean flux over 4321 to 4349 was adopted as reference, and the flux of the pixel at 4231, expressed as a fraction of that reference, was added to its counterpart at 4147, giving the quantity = 2.29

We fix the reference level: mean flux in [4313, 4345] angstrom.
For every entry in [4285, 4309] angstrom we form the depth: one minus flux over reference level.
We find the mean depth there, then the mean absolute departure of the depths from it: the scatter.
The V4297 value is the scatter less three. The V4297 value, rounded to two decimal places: -2.98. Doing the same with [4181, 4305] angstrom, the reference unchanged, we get -2.97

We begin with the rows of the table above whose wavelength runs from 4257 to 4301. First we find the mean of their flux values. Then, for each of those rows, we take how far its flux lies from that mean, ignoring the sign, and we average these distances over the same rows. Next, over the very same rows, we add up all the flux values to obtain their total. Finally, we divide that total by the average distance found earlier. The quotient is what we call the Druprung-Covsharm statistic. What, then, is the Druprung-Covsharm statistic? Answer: 430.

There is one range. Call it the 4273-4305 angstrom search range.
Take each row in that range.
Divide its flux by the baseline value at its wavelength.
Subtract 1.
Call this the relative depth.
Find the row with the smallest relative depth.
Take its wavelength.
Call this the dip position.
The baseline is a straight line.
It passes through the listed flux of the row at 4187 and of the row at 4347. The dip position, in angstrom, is 4275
